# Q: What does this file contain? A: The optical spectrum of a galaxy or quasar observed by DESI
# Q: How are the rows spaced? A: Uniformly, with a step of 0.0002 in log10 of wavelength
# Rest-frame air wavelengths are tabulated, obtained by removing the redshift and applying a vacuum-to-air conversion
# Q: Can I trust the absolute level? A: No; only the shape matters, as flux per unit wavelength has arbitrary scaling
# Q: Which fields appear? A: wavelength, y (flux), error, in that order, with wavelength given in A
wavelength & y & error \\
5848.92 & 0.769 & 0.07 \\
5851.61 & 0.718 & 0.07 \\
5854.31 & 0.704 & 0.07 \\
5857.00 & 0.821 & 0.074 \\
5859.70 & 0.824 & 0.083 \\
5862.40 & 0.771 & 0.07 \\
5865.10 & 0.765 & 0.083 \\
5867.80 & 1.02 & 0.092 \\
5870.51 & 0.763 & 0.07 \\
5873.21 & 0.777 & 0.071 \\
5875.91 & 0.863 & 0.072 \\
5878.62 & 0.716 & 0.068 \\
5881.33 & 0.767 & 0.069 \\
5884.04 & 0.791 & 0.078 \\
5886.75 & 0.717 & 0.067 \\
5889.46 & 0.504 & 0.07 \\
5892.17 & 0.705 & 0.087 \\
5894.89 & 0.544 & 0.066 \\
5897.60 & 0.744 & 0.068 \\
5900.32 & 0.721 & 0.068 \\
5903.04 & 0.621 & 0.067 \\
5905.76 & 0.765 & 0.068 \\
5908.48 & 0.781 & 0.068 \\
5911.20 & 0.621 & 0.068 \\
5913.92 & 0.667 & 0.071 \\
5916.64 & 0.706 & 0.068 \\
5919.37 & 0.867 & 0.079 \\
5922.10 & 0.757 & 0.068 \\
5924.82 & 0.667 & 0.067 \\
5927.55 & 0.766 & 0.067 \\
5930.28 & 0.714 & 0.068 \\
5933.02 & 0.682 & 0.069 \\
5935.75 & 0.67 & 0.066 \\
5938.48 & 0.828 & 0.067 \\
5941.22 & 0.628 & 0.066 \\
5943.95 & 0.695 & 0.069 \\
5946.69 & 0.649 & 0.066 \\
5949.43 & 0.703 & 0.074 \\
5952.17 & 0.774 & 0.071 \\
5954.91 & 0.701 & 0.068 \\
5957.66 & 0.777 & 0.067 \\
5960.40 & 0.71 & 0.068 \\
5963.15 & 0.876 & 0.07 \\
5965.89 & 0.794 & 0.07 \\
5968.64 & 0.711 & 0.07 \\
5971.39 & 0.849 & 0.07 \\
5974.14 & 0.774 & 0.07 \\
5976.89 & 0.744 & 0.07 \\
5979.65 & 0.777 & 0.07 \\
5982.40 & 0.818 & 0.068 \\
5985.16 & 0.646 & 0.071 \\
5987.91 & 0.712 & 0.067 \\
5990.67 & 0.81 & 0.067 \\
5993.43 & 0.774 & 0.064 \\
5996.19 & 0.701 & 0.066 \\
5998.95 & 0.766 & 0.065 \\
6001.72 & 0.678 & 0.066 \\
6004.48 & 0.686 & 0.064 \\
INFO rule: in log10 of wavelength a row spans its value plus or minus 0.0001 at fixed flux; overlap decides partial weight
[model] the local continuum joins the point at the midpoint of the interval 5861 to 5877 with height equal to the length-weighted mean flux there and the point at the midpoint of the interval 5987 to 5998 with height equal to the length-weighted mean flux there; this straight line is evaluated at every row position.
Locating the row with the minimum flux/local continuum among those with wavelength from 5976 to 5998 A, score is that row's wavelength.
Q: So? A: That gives 5985.16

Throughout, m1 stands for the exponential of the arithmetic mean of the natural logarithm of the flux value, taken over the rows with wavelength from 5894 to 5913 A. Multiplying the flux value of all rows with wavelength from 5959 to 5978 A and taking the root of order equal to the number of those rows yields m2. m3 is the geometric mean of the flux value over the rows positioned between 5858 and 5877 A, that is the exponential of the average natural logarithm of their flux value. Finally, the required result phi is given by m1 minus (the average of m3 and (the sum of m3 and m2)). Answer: -0.53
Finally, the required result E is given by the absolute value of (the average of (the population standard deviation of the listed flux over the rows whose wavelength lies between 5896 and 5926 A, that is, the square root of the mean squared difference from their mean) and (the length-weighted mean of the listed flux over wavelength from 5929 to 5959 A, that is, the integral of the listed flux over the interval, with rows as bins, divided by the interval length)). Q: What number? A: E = 0.391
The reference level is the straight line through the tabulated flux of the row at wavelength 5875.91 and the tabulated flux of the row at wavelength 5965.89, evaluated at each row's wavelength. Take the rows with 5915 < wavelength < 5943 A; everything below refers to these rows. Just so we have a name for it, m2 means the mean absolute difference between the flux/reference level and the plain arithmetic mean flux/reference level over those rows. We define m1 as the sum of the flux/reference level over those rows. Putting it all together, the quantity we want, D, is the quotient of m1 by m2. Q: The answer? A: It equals 122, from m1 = 8.9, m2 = 0.073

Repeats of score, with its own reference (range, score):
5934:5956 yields 5941.22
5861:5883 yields 5878.62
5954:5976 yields 5954.91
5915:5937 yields 5924.82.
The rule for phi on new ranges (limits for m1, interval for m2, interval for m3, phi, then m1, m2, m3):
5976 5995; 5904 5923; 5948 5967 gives -0.37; 0.752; 0.73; 0.76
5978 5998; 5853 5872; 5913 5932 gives -0.39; 0.746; 0.80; 0.73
